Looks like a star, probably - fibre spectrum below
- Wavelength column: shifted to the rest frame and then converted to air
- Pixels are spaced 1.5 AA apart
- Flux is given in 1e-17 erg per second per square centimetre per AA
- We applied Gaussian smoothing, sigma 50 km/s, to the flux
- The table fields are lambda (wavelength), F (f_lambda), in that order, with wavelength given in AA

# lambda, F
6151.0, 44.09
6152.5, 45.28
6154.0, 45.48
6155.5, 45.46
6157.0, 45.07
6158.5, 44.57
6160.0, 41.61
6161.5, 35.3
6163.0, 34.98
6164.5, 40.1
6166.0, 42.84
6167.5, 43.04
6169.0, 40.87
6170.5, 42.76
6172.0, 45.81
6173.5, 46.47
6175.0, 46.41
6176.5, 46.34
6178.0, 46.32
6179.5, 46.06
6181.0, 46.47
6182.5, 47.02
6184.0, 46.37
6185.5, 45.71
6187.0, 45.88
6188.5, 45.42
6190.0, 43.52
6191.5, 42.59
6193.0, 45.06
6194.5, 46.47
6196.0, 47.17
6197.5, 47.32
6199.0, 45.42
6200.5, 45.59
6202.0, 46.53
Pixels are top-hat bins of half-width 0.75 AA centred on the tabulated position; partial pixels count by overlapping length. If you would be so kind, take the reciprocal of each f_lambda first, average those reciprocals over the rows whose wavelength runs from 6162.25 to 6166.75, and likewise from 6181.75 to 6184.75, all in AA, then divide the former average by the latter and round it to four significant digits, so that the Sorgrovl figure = 1.196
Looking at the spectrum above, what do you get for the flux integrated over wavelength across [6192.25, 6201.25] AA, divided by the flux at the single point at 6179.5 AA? 9.0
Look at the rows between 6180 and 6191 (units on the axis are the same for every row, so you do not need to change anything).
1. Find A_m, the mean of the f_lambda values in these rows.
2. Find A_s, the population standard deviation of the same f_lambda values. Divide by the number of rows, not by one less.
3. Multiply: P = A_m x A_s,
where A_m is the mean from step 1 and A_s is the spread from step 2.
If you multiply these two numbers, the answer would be 48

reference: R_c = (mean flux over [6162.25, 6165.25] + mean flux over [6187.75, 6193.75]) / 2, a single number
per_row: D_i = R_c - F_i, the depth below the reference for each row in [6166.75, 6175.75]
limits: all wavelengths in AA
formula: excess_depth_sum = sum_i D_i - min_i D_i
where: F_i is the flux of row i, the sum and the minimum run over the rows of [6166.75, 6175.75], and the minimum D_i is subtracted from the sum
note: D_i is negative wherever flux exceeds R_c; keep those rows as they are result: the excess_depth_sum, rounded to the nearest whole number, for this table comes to -15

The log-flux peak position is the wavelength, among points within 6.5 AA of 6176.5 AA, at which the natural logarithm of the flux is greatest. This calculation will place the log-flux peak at 6182.5 AA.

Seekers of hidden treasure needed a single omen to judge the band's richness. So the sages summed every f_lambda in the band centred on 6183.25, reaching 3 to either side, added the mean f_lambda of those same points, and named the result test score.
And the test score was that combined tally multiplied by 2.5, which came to 580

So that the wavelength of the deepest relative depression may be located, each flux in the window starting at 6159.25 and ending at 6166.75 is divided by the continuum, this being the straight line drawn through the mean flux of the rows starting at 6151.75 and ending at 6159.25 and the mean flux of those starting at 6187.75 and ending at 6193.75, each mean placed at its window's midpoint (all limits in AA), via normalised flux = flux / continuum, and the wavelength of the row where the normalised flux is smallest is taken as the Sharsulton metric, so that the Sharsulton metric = 6163.0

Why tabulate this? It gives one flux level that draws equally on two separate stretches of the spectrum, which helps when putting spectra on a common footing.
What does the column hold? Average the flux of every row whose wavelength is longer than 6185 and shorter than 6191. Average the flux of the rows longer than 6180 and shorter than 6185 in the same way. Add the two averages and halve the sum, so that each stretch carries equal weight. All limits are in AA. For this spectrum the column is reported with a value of 46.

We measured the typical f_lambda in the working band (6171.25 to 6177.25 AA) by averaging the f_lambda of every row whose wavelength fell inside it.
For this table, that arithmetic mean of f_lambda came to 46.3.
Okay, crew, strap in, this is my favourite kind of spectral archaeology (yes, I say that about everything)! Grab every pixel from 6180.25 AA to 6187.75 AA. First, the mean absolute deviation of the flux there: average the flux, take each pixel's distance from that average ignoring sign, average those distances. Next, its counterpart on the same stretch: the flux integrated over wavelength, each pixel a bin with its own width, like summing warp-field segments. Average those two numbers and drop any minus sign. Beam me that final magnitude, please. 174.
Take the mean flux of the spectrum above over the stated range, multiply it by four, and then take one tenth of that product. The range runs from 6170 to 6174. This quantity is 18.0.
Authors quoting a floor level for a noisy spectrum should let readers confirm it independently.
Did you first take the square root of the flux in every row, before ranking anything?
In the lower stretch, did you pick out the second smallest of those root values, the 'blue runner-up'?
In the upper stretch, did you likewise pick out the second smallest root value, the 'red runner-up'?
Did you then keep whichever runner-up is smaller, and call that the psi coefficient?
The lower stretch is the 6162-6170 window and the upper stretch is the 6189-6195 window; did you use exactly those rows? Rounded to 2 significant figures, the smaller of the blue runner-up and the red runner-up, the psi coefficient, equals 6.3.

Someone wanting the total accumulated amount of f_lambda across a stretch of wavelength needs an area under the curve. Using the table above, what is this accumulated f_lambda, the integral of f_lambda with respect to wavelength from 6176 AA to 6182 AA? 278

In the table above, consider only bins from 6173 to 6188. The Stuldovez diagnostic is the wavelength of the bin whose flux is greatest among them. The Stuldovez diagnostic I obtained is 6182.5 AA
